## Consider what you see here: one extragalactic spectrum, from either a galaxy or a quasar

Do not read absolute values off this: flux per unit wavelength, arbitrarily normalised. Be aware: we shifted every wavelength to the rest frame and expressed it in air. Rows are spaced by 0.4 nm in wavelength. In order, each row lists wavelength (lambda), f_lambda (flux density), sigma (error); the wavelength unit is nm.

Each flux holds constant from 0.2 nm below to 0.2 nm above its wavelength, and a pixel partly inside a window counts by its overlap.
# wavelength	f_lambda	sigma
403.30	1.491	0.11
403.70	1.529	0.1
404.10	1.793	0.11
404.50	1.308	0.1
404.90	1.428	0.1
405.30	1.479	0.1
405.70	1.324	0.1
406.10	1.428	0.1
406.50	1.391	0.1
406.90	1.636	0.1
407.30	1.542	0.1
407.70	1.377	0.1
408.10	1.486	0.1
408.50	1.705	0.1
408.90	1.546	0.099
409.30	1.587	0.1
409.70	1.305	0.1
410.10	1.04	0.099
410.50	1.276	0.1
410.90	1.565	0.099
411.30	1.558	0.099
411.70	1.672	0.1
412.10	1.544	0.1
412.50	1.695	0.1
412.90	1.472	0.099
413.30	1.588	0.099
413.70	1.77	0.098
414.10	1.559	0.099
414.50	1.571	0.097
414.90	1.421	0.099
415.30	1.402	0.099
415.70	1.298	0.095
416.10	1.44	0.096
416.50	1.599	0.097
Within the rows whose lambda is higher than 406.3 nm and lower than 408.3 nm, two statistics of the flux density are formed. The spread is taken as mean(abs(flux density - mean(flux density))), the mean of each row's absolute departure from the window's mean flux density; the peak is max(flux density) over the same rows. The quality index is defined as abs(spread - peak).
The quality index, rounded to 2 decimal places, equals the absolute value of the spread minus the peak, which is 1.55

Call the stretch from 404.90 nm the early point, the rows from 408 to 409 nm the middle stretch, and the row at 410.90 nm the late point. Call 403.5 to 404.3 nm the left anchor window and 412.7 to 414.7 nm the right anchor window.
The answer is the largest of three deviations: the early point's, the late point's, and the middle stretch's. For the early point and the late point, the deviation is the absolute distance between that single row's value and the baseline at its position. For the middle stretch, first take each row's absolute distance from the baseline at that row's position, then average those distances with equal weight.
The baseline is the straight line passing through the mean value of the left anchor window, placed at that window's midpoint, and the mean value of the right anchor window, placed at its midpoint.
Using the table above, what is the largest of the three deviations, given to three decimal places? 0.226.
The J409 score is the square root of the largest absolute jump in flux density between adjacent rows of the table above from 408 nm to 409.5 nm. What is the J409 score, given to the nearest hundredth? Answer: 0.47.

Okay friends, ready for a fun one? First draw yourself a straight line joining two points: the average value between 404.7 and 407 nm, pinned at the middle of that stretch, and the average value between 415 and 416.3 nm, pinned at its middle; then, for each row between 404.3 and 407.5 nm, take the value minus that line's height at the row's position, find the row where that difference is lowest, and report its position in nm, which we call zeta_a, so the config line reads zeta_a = 404.50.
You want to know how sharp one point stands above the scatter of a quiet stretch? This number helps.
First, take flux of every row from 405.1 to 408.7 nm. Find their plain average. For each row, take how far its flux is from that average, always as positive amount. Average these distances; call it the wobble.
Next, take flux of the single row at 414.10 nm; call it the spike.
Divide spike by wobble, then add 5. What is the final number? 21.4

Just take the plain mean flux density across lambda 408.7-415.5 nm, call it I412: 1.50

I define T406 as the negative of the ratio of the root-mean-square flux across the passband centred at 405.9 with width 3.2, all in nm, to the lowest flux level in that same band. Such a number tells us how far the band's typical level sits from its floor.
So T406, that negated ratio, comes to -1.11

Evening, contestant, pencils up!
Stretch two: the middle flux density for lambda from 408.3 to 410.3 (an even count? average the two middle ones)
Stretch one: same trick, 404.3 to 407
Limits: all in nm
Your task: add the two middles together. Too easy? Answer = 2.97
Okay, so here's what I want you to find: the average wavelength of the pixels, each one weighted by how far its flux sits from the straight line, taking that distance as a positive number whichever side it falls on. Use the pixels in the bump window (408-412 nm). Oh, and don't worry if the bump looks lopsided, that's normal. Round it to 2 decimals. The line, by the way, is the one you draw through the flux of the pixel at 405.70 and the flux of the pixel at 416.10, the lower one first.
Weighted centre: 409.90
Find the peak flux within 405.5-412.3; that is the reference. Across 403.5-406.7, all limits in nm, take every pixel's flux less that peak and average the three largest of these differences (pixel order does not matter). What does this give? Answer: -0.105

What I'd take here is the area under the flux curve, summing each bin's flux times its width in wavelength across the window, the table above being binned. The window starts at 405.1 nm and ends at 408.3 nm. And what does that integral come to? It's 4.7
